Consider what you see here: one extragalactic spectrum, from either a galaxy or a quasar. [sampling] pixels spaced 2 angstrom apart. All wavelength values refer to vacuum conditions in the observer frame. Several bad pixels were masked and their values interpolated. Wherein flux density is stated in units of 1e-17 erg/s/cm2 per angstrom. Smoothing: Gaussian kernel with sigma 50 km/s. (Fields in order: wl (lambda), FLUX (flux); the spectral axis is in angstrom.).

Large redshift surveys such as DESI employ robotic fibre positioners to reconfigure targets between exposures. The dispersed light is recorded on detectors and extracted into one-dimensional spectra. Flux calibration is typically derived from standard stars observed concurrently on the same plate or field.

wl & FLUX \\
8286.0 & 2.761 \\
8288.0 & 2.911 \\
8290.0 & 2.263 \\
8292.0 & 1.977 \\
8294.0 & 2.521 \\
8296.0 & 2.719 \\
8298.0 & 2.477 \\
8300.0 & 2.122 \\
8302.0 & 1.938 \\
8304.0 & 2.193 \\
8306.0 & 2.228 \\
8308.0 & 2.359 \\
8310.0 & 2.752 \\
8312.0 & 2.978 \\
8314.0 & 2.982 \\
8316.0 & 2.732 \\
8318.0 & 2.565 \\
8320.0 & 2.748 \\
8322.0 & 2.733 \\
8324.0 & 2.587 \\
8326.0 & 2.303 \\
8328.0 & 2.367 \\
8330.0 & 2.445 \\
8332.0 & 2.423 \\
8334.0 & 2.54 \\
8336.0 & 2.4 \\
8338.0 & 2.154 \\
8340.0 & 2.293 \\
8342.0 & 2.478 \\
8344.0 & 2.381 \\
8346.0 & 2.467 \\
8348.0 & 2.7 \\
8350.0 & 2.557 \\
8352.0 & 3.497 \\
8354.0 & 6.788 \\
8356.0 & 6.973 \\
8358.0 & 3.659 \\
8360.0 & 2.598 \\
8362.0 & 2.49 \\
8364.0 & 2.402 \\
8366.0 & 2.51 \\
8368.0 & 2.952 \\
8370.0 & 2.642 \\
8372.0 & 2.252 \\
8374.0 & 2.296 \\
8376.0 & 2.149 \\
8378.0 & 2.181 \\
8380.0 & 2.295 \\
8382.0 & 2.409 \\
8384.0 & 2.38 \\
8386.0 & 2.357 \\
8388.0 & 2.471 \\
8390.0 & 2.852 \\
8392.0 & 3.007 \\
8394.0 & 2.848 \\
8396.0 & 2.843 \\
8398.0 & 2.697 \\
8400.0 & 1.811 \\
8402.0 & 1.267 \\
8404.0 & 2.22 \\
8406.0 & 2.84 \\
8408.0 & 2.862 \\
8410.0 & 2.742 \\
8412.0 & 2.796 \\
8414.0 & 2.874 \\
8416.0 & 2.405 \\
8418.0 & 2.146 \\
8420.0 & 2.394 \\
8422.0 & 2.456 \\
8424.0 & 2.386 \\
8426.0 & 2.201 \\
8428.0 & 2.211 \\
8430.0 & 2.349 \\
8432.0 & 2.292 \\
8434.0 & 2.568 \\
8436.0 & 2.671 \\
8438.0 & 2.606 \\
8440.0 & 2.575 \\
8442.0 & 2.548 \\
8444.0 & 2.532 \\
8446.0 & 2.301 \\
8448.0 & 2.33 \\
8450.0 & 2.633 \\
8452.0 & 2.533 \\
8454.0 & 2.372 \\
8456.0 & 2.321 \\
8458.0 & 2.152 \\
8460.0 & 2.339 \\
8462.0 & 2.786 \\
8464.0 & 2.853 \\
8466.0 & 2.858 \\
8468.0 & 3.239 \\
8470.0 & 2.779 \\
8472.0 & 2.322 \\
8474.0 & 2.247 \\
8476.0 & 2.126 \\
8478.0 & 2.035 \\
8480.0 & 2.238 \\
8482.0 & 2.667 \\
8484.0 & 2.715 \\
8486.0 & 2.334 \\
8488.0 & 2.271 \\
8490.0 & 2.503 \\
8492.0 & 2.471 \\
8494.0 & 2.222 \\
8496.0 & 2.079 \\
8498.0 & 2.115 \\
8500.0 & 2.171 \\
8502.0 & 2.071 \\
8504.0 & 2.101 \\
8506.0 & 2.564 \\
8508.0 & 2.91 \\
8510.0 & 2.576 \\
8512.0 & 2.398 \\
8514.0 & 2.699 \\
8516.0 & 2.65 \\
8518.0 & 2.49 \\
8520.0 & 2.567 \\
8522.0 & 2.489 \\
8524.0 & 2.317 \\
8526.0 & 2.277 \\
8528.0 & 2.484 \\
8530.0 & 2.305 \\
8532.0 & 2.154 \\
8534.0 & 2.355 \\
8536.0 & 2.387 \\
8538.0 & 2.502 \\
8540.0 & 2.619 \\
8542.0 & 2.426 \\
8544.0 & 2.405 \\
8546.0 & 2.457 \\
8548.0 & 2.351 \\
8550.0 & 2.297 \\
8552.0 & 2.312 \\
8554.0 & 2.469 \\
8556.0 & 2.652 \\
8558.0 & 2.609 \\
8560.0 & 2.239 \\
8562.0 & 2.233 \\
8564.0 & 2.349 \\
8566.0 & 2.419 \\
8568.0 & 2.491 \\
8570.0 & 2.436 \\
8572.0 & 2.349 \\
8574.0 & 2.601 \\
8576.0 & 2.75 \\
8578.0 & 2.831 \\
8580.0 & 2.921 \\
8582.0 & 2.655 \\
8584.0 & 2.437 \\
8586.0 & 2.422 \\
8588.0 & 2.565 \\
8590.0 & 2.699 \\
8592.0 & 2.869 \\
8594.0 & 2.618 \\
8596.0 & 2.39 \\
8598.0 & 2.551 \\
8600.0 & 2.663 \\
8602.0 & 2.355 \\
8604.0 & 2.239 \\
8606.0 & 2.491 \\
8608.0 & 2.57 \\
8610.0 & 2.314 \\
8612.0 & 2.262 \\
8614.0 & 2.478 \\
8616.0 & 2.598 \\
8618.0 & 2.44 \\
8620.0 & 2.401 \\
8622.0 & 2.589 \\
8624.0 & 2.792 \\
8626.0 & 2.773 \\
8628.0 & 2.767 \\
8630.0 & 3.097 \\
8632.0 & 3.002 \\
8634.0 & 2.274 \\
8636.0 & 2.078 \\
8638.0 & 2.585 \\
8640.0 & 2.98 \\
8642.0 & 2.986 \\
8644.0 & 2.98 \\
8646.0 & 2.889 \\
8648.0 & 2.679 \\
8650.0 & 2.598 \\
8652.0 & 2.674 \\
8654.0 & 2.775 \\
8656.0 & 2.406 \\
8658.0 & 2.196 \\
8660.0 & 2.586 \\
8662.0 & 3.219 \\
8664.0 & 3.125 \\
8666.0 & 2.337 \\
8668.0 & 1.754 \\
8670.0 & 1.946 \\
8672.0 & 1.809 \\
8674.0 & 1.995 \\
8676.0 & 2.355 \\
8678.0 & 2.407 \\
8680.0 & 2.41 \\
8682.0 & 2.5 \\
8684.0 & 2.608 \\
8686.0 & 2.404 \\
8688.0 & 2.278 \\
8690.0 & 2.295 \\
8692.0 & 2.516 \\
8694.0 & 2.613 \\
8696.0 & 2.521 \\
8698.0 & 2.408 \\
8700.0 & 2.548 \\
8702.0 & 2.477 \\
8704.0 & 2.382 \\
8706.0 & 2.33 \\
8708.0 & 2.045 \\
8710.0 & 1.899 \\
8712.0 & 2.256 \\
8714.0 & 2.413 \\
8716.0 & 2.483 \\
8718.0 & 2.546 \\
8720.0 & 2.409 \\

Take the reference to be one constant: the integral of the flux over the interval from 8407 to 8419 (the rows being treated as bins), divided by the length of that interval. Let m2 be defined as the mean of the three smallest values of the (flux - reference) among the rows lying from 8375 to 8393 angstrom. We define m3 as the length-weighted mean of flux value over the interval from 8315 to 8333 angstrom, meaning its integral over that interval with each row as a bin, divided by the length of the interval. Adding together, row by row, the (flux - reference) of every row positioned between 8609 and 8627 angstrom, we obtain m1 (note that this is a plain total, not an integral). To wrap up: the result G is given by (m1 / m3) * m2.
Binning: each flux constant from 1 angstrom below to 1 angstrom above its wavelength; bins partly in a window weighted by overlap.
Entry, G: 0.18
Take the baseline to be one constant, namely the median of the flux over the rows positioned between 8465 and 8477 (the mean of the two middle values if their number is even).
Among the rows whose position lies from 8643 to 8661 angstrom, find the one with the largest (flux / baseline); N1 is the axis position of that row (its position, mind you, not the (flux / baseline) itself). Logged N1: 8644.0 angstrom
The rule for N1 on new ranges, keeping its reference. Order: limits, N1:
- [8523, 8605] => 8580.0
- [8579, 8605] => 8580.0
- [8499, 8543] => 8508.0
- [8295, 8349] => 8314.0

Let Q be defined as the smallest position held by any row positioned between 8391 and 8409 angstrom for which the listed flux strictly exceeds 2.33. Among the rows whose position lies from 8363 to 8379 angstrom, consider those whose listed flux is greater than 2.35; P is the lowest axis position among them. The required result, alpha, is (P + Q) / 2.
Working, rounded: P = 8364.0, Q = 8392.0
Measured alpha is 8378 angstrom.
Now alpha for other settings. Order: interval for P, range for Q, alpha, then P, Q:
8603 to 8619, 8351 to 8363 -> 8479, 8606.0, 8352.0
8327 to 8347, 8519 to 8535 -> 8424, 8328.0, 8520.0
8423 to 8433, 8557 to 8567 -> 8491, 8424.0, 8558.0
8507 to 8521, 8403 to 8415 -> 8457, 8508.0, 8406.0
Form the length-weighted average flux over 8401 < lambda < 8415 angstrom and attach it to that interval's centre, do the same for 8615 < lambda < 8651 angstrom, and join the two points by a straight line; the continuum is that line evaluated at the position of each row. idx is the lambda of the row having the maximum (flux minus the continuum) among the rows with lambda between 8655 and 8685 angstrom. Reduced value 8662.0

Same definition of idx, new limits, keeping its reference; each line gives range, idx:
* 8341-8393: 8356.0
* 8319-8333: 8320.0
